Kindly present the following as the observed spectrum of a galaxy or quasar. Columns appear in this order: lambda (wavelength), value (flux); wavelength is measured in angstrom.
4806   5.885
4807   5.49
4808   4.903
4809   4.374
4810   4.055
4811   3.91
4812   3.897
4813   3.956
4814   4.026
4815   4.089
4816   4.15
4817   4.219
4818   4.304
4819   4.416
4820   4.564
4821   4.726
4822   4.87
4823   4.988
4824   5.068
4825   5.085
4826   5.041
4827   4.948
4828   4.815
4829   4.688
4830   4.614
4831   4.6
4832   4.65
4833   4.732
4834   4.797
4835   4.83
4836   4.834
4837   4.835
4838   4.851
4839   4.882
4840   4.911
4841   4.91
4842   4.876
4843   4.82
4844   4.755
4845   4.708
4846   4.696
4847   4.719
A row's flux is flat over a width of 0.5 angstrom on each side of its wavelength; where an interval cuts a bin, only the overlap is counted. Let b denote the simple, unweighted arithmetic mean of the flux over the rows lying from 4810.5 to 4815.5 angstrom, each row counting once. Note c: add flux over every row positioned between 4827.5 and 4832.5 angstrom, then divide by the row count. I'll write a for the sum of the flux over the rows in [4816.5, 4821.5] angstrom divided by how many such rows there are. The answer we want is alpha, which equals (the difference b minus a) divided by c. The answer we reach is -0.10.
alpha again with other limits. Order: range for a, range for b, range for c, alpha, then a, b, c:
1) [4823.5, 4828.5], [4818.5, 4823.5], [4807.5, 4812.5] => -0.07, 4.99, 4.71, 4.2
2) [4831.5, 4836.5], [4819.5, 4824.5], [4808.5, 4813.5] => 0.02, 4.77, 4.84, 4.0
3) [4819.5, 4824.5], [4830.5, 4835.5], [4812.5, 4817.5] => -0.03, 4.84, 4.72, 4.1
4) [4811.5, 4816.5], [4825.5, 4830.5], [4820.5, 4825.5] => 0.16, 4.02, 4.82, 4.9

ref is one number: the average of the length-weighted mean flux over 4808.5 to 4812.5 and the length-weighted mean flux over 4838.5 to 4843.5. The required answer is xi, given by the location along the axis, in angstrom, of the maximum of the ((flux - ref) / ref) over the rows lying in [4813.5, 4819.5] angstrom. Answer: 4819 angstrom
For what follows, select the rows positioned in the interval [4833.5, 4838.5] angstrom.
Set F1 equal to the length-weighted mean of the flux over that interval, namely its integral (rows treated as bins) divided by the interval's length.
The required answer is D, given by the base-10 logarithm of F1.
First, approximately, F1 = 4.83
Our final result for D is 0.68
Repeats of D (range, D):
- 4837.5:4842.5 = 0.69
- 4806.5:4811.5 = 0.66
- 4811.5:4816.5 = 0.60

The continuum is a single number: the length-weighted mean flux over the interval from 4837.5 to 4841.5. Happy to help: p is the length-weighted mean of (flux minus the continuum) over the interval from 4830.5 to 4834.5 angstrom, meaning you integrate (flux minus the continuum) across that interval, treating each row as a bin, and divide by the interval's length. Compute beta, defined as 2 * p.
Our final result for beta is -0.4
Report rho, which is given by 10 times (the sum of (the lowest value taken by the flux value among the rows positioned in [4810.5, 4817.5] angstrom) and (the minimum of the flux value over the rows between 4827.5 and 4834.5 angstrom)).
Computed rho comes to 85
